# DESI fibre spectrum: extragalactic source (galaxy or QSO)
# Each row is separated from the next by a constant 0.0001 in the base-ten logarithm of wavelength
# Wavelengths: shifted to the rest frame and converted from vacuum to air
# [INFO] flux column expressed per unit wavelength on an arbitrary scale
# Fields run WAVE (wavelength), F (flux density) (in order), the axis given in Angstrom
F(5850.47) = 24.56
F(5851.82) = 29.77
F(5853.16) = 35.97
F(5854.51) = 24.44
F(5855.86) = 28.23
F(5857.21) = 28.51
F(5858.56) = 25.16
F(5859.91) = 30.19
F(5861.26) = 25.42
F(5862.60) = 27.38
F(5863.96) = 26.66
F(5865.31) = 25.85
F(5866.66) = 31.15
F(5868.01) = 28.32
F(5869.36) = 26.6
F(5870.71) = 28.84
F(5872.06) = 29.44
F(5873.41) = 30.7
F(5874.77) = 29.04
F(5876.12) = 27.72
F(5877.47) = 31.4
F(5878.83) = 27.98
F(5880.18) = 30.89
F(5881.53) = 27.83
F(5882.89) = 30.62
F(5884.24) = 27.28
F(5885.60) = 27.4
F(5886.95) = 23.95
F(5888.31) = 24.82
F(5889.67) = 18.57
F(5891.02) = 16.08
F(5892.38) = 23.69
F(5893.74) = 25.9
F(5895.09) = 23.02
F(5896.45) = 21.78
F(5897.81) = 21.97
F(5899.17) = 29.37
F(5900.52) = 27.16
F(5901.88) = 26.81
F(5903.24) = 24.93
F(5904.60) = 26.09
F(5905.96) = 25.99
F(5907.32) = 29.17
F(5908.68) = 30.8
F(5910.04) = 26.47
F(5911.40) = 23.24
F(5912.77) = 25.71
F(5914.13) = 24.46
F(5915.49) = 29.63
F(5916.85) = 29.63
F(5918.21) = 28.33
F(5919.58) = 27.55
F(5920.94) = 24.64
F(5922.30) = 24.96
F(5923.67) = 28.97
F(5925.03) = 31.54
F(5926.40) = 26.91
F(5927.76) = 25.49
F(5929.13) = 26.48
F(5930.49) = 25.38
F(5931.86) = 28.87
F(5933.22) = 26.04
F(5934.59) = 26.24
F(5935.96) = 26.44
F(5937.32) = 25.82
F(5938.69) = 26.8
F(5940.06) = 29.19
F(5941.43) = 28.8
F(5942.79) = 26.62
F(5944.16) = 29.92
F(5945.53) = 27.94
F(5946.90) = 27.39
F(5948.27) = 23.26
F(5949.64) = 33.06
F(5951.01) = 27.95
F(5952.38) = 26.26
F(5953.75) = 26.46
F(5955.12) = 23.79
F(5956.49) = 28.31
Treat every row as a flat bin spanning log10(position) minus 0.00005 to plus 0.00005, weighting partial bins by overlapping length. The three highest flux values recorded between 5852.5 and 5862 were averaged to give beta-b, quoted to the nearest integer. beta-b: 32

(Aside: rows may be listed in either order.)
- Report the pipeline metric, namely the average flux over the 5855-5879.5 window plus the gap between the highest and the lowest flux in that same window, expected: 34.5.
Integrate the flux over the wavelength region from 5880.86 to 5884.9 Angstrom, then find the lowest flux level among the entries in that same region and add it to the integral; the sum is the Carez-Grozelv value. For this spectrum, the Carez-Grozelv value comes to 143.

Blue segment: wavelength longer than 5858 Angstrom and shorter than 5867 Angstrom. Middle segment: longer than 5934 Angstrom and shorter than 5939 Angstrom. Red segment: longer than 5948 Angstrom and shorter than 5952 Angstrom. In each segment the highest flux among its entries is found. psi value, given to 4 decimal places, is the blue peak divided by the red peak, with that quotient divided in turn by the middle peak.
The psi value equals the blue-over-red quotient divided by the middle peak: 0.0352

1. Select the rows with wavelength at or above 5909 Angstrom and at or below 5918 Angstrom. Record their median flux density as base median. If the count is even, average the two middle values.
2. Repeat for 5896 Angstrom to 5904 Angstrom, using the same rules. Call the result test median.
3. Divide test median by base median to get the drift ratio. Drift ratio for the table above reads 0.99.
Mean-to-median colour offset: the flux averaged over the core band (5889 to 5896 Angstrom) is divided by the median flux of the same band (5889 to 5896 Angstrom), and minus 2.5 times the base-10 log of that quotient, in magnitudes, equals 0.08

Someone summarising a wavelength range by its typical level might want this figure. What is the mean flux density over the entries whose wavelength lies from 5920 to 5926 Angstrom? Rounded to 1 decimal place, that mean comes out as 27.5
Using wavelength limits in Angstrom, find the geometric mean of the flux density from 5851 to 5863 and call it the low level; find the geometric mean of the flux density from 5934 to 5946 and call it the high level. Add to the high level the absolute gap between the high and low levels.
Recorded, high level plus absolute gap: 28.2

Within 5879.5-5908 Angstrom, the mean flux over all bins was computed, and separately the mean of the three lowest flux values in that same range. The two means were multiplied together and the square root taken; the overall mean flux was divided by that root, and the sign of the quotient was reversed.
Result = -1.16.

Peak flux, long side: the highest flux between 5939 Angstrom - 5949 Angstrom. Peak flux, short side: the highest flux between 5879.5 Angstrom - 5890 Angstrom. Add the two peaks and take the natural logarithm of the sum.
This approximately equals 4.11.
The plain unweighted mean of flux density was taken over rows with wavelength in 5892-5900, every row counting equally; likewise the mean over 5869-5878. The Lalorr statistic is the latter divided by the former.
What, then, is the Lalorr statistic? 1.20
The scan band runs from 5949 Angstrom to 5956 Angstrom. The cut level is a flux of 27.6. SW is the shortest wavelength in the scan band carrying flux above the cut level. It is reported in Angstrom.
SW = 5949.64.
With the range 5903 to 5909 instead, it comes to 5907.32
